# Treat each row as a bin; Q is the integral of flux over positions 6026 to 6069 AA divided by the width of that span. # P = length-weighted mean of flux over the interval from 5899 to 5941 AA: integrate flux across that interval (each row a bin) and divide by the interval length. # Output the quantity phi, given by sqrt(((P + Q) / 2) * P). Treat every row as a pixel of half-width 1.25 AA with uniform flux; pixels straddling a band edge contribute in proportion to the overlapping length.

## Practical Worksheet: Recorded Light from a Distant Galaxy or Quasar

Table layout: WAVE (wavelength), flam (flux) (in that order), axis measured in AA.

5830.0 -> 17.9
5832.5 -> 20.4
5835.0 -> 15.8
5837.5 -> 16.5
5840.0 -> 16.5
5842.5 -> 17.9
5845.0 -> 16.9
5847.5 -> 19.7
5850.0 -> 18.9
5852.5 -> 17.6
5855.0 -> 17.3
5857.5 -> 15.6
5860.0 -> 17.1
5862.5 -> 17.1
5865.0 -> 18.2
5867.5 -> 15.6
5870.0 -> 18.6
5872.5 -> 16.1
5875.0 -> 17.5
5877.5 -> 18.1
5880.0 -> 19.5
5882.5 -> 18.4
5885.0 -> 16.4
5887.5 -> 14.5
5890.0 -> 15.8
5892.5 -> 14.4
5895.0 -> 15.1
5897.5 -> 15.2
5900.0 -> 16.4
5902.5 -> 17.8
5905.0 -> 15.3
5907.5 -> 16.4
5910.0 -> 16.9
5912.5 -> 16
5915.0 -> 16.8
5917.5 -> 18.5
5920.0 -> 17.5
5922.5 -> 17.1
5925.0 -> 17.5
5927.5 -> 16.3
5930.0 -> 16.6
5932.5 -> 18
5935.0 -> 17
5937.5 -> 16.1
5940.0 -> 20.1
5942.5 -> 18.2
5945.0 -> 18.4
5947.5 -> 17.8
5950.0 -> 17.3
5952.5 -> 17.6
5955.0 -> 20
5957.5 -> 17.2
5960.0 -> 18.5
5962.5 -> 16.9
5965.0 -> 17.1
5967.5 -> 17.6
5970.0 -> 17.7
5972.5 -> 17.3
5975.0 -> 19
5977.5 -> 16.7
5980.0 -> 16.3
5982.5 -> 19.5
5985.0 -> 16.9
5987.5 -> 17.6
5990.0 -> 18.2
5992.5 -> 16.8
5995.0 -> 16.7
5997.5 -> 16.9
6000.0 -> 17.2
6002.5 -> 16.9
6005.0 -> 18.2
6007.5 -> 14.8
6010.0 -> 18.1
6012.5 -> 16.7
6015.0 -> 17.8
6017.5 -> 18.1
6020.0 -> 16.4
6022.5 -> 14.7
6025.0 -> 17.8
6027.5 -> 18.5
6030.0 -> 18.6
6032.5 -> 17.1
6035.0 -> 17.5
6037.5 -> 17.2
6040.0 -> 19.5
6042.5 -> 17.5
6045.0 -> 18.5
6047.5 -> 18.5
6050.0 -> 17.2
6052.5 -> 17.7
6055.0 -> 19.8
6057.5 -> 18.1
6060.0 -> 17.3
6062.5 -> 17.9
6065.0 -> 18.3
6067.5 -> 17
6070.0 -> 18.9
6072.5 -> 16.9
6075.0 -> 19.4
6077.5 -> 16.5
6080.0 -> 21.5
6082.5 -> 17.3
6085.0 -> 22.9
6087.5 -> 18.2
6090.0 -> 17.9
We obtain 17.3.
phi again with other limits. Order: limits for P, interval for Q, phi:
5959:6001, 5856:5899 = 17.3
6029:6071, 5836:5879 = 17.9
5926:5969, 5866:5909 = 17.4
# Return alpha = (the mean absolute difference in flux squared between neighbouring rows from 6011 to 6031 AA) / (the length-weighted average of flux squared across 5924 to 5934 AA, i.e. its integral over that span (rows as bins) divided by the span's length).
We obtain 0.142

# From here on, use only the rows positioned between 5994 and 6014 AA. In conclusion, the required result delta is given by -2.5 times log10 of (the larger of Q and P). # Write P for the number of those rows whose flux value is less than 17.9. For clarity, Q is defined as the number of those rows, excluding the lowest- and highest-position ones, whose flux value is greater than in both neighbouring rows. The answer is -1.9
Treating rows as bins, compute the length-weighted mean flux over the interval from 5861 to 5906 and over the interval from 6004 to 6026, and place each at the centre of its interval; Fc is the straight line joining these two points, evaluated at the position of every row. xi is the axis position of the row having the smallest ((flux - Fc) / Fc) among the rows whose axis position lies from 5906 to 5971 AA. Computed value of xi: 5912.5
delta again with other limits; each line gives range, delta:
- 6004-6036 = -2.3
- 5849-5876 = -2.3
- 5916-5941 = -2.1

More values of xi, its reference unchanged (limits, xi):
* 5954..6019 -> 6007.5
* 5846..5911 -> 5892.5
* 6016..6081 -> 6022.5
